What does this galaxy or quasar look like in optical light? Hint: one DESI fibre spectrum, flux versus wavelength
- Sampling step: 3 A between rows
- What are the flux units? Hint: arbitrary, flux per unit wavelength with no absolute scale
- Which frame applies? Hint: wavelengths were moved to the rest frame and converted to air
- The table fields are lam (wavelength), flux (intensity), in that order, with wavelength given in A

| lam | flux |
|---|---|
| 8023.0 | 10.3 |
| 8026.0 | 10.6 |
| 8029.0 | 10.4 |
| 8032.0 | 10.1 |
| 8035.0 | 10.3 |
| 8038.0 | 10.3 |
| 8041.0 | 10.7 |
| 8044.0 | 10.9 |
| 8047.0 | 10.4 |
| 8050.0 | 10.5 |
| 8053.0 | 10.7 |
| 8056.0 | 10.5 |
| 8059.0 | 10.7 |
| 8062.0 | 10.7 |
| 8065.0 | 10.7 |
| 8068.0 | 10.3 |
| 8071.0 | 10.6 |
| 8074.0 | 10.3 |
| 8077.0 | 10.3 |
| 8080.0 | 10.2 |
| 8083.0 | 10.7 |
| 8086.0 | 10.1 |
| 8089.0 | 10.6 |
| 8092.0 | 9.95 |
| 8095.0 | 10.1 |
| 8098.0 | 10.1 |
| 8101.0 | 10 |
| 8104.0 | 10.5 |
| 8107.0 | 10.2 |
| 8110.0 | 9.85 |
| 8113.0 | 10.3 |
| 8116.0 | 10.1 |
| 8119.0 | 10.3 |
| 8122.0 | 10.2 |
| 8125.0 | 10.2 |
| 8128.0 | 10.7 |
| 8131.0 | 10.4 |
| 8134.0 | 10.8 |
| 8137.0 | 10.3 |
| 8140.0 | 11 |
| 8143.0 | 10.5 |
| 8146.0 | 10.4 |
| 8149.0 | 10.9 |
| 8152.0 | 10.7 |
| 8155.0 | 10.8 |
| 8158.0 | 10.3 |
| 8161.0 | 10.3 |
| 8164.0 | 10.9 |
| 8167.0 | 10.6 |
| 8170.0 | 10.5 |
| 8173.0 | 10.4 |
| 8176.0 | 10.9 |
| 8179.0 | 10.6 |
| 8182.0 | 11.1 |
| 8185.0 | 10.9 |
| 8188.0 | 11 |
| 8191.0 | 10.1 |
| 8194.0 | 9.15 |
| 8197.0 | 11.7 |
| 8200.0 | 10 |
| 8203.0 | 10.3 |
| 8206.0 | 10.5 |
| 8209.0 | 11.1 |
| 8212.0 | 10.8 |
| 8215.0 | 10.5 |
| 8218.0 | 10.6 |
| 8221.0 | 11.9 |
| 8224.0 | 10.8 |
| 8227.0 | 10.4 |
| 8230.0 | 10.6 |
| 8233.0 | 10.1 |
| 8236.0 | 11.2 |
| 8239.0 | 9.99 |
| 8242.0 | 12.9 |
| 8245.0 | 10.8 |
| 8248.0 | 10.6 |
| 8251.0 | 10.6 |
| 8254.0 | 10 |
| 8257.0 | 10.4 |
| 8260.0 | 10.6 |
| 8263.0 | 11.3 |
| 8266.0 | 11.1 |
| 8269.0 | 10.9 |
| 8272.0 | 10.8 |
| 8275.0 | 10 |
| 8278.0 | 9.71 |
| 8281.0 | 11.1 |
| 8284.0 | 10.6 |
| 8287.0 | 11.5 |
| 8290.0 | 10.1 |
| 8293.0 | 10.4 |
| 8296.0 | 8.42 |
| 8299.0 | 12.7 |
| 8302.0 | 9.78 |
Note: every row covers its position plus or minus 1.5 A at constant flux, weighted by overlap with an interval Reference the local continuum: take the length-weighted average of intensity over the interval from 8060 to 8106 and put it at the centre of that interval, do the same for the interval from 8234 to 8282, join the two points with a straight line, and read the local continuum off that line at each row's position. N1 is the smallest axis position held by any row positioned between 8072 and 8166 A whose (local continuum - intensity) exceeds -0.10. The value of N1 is 8074.0 A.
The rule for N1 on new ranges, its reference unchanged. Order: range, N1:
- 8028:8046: 8032.0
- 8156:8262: 8158.0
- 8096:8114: 8098.0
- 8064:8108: 8068.0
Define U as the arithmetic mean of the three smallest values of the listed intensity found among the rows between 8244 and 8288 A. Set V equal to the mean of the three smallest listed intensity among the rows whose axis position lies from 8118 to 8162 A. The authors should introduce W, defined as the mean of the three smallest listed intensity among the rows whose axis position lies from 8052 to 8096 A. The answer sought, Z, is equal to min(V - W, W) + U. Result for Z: 10.1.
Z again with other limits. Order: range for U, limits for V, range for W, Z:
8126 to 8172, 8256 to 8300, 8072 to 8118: 9.7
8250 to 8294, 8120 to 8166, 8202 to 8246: 10.0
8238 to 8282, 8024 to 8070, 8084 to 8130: 10.2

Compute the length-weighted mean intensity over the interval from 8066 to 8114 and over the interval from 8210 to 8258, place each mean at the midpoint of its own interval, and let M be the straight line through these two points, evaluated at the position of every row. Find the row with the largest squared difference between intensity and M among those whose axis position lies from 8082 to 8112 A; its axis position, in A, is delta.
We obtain 8110.0 A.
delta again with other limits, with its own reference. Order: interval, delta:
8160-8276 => 8242.0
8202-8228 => 8221.0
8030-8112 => 8044.0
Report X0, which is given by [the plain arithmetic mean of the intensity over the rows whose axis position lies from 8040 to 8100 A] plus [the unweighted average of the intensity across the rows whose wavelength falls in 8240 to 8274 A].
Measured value 21.4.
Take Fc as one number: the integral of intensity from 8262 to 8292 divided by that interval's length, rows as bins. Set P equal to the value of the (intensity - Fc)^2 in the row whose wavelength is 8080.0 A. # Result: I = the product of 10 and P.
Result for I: 2.5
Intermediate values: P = 0.25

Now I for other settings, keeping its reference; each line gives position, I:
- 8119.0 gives 1.6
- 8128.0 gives 0.0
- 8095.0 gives 3.6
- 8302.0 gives 8.4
